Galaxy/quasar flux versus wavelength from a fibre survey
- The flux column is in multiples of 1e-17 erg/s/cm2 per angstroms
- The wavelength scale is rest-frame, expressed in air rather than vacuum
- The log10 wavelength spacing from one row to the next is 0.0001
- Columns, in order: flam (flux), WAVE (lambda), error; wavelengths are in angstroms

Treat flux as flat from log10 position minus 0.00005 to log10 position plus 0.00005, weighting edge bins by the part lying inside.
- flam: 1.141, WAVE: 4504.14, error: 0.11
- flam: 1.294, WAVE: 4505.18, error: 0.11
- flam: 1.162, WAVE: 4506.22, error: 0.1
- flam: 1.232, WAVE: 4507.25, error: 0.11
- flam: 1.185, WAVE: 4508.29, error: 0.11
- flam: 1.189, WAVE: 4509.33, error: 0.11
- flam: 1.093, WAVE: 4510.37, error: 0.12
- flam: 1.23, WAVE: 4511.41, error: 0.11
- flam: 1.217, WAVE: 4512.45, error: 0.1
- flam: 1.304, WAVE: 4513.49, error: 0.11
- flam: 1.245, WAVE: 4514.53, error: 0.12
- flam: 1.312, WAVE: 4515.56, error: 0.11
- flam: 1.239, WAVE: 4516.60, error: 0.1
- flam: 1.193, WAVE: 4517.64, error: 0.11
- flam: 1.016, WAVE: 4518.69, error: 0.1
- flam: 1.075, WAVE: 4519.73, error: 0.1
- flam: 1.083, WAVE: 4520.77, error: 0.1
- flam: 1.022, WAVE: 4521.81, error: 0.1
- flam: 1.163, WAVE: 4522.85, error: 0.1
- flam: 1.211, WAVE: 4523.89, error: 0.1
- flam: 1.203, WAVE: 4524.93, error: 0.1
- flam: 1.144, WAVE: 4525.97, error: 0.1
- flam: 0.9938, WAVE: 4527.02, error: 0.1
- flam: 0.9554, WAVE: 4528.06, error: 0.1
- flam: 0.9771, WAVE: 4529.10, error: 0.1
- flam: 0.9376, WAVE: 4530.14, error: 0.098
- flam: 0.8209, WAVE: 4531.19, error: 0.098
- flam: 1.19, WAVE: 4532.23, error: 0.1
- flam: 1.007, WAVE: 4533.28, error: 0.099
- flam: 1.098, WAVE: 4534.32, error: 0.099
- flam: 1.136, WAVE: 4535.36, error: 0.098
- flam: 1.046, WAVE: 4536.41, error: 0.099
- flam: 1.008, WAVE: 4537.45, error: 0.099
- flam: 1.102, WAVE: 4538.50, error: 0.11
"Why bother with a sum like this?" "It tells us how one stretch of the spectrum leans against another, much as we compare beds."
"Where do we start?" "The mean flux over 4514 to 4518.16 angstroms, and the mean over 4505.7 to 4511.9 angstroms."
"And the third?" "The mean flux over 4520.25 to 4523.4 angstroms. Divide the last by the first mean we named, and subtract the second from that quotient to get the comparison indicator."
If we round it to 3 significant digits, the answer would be -0.308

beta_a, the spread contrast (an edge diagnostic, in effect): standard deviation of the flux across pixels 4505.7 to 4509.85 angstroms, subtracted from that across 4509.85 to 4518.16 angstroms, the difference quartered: 0.010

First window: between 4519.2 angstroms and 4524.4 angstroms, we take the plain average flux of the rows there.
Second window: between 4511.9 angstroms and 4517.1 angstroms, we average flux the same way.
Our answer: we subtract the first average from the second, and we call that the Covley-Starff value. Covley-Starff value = 0.15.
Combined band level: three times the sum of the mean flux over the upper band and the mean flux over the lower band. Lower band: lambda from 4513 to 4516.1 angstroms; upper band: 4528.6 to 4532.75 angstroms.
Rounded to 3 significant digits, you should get 6.81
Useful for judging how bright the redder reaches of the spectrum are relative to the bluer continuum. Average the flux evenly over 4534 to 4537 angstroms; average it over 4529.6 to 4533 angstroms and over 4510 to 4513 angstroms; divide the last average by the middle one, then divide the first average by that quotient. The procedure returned 0.91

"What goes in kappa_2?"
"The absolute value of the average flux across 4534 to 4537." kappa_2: 1.09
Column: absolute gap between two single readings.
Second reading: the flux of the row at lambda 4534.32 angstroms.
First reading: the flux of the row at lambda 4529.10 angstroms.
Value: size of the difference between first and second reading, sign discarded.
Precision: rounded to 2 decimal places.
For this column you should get 0.12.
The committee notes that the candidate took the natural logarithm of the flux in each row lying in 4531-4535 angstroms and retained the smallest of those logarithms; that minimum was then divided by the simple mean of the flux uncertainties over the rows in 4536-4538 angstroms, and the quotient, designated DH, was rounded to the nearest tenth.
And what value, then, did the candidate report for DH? -2.0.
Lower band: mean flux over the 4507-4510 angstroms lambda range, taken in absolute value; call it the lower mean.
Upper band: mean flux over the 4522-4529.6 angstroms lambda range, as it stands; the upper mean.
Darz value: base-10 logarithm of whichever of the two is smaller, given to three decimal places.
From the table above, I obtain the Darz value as 0.038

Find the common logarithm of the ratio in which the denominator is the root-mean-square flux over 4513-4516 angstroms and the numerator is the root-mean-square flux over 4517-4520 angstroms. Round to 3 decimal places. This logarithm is -0.069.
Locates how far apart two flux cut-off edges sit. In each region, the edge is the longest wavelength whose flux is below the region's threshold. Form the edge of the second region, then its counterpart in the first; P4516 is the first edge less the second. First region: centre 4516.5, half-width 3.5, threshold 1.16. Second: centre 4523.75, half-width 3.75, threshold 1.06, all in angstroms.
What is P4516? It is -7.3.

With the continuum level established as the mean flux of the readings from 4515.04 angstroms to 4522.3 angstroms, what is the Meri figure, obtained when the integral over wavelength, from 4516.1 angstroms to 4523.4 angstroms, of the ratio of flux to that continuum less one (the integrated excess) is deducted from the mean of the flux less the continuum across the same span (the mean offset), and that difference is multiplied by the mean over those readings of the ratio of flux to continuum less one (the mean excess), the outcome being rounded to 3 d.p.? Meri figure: -0.002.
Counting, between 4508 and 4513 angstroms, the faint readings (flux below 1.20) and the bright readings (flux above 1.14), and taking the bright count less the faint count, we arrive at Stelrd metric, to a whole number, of 1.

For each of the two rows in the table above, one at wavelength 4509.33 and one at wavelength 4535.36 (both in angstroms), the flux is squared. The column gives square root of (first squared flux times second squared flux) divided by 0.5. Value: 2.70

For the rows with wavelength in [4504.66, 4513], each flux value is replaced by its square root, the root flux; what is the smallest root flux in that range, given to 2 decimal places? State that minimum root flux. 1.05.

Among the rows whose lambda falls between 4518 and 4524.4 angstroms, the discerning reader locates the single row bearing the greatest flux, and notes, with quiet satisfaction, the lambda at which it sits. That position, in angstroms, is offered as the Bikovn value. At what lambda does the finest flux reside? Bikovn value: 4523.89 angstroms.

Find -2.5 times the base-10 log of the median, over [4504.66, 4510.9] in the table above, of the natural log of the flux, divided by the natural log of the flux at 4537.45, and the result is -3.3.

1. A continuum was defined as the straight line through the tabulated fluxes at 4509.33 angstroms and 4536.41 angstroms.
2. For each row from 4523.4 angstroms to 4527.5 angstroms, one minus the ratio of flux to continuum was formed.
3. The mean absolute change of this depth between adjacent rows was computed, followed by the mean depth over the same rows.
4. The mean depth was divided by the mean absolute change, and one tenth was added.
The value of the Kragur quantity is -0.4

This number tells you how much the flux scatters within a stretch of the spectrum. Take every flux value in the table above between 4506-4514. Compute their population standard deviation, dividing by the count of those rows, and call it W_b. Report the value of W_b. 0.057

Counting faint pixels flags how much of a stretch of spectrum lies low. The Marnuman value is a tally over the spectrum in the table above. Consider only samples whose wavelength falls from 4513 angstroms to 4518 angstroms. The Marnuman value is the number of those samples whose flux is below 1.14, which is 0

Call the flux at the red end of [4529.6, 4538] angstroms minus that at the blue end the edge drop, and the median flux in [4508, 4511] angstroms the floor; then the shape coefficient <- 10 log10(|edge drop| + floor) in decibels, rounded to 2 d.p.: 0.99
